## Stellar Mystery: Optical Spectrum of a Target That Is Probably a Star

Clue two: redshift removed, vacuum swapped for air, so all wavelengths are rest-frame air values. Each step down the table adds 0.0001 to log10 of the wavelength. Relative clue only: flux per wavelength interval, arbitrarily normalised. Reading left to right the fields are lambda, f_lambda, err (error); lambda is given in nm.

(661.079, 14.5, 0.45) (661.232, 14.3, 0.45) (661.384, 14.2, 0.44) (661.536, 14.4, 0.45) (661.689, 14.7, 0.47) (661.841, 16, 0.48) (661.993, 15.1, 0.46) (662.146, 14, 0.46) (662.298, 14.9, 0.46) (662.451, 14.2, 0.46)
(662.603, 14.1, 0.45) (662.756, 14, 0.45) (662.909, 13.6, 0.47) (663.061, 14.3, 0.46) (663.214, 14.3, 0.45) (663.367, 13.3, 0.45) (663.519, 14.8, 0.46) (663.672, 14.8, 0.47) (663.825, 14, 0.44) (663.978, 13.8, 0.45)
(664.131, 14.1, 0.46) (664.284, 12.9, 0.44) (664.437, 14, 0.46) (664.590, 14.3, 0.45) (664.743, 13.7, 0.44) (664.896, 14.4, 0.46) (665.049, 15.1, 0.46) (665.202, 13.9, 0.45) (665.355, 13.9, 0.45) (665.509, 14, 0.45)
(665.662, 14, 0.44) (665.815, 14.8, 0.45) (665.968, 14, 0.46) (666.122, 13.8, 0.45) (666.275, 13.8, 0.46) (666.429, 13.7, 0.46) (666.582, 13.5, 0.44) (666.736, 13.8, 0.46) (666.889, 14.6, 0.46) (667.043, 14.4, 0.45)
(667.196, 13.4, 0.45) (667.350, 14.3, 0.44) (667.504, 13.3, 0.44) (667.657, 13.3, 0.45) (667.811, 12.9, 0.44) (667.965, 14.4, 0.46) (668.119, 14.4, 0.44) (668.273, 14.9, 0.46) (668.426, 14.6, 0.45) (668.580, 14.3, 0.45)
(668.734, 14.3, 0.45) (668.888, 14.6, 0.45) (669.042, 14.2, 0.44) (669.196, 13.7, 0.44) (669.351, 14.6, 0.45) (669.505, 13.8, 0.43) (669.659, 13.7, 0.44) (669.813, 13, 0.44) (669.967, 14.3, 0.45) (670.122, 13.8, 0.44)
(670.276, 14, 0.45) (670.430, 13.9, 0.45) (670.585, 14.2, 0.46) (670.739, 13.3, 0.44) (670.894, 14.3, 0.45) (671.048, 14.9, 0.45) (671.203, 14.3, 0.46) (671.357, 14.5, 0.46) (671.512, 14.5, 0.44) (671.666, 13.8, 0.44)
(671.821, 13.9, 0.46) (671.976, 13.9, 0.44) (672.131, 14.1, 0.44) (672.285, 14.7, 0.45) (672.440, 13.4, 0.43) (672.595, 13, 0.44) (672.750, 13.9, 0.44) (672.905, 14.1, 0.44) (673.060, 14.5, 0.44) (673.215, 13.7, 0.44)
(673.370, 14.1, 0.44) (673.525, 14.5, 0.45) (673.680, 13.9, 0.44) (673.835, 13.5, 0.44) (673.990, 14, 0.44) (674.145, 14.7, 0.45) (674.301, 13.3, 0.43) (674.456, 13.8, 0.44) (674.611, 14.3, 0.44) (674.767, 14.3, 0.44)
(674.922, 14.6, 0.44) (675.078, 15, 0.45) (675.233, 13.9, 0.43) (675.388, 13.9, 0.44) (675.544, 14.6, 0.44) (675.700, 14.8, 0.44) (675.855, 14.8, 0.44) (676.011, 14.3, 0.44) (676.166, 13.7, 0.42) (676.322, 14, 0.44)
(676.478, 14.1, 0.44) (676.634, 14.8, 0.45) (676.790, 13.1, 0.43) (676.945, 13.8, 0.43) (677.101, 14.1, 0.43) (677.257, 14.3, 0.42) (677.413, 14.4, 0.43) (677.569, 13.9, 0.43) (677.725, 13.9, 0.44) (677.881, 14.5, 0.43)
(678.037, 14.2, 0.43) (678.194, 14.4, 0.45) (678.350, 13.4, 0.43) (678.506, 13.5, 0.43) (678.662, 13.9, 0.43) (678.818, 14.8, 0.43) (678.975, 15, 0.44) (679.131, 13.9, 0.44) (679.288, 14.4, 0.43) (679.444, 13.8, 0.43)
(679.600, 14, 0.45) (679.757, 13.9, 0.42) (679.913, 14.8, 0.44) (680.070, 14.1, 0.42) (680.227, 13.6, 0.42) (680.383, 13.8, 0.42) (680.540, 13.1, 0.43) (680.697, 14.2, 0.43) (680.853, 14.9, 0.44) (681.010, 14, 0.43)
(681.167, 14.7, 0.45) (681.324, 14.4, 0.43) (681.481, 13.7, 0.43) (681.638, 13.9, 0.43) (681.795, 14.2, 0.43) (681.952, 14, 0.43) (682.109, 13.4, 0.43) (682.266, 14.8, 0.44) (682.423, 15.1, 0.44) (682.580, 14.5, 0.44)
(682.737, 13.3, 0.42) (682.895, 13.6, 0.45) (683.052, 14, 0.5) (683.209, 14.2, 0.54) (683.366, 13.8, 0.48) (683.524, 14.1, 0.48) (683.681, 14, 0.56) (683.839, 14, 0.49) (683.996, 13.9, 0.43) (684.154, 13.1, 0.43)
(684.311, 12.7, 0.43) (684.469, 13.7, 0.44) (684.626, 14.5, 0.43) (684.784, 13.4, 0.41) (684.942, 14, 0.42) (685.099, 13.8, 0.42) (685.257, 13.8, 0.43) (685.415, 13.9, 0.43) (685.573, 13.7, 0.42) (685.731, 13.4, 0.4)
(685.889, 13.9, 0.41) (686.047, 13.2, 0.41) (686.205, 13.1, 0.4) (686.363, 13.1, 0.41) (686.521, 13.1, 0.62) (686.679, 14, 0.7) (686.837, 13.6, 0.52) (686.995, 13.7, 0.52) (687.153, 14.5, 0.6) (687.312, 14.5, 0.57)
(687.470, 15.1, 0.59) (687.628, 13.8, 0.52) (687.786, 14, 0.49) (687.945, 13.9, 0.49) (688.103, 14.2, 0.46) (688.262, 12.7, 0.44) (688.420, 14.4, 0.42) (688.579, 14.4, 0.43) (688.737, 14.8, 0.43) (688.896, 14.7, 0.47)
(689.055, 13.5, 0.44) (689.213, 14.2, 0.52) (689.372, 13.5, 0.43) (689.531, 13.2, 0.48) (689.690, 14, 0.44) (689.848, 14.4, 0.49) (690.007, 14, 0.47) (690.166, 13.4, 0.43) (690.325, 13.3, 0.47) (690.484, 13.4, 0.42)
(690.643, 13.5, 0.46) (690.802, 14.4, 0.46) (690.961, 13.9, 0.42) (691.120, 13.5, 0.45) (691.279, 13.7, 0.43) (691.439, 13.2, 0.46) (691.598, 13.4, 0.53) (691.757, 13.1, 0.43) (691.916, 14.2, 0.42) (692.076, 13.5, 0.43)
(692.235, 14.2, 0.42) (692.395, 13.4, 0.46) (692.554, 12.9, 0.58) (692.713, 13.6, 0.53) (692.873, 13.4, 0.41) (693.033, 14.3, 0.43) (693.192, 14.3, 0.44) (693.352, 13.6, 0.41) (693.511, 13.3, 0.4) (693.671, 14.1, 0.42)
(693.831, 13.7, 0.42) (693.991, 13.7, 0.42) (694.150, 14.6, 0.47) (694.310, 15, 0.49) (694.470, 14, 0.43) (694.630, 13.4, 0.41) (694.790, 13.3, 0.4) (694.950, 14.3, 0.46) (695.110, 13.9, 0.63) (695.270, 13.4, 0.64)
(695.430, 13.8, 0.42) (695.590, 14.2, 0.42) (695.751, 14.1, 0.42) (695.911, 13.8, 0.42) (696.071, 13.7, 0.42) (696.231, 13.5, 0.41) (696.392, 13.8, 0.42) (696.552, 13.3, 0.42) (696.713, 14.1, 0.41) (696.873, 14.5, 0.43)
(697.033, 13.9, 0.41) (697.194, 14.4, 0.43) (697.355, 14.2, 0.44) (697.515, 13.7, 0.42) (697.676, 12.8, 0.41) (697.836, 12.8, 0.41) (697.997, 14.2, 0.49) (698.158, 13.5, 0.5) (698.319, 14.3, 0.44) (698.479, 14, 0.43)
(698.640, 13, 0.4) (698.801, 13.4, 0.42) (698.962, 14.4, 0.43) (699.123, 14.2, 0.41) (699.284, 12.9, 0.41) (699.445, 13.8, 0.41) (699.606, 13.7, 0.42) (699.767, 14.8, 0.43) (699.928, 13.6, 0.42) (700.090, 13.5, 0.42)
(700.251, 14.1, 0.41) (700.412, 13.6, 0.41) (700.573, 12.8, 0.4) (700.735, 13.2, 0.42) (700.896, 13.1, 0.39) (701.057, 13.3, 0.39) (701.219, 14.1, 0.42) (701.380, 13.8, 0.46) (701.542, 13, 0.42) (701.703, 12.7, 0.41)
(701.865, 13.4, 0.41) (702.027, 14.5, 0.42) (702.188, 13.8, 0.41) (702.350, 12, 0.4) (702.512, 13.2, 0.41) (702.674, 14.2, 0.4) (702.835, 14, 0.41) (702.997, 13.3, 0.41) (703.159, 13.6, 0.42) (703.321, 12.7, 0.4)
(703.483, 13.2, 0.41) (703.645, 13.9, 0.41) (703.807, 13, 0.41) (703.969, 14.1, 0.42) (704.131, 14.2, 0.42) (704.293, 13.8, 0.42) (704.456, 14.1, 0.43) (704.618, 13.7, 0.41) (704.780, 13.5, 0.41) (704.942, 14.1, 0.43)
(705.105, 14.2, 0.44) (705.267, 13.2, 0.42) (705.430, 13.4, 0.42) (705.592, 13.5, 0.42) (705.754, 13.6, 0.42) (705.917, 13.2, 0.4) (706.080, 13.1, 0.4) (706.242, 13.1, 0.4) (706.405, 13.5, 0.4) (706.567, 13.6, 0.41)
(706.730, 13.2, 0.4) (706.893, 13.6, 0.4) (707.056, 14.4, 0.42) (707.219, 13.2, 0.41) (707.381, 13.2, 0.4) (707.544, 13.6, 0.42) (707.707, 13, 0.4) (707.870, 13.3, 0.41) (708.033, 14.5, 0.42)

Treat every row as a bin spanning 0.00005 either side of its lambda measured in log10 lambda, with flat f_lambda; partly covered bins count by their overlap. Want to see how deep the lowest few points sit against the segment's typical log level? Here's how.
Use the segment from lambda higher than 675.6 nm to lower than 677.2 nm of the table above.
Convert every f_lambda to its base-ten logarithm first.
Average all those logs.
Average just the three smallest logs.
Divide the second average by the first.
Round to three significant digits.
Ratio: 0.983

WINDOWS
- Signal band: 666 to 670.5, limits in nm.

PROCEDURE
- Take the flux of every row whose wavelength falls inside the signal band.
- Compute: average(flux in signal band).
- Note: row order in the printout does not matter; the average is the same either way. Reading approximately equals 14.0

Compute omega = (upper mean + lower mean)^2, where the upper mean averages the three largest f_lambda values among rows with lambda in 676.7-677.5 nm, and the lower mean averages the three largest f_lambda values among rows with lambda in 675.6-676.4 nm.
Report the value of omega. 835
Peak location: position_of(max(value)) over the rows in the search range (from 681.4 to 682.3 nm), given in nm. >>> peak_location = 682.266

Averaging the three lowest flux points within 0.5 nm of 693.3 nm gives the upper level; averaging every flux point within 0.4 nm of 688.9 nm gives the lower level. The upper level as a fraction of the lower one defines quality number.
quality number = 0.94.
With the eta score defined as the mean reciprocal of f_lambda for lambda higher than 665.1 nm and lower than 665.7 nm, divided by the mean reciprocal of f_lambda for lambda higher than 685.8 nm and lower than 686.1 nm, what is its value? 0.97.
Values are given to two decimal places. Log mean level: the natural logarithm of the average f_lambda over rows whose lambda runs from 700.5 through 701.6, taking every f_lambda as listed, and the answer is 2.59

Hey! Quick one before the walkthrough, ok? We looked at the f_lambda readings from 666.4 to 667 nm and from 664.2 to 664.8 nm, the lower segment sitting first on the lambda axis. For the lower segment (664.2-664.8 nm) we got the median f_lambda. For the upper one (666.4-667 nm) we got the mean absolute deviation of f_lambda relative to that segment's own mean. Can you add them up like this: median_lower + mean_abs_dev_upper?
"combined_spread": 14.2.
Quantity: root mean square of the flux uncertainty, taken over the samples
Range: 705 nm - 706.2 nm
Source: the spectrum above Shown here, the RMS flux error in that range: 0.42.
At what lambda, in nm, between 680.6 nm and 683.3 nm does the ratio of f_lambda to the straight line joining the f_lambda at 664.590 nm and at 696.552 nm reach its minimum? 682.737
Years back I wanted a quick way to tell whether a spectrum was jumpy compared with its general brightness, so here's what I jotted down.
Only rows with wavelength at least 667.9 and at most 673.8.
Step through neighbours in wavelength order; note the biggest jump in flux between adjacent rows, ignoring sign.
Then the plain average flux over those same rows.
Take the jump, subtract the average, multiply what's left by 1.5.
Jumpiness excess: -19.2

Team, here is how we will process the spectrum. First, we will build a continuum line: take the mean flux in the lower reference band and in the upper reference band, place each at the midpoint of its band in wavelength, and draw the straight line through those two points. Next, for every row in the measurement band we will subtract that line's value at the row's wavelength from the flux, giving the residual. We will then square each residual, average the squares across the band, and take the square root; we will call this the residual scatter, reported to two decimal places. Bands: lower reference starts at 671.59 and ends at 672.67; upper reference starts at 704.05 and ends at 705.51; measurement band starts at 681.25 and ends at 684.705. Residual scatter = 0.55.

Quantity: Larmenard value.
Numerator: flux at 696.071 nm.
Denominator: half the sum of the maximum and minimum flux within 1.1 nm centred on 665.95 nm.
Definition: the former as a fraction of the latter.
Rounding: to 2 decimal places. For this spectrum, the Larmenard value 0.96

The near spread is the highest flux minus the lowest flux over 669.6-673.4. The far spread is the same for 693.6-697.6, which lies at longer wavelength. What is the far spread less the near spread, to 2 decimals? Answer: -0.20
